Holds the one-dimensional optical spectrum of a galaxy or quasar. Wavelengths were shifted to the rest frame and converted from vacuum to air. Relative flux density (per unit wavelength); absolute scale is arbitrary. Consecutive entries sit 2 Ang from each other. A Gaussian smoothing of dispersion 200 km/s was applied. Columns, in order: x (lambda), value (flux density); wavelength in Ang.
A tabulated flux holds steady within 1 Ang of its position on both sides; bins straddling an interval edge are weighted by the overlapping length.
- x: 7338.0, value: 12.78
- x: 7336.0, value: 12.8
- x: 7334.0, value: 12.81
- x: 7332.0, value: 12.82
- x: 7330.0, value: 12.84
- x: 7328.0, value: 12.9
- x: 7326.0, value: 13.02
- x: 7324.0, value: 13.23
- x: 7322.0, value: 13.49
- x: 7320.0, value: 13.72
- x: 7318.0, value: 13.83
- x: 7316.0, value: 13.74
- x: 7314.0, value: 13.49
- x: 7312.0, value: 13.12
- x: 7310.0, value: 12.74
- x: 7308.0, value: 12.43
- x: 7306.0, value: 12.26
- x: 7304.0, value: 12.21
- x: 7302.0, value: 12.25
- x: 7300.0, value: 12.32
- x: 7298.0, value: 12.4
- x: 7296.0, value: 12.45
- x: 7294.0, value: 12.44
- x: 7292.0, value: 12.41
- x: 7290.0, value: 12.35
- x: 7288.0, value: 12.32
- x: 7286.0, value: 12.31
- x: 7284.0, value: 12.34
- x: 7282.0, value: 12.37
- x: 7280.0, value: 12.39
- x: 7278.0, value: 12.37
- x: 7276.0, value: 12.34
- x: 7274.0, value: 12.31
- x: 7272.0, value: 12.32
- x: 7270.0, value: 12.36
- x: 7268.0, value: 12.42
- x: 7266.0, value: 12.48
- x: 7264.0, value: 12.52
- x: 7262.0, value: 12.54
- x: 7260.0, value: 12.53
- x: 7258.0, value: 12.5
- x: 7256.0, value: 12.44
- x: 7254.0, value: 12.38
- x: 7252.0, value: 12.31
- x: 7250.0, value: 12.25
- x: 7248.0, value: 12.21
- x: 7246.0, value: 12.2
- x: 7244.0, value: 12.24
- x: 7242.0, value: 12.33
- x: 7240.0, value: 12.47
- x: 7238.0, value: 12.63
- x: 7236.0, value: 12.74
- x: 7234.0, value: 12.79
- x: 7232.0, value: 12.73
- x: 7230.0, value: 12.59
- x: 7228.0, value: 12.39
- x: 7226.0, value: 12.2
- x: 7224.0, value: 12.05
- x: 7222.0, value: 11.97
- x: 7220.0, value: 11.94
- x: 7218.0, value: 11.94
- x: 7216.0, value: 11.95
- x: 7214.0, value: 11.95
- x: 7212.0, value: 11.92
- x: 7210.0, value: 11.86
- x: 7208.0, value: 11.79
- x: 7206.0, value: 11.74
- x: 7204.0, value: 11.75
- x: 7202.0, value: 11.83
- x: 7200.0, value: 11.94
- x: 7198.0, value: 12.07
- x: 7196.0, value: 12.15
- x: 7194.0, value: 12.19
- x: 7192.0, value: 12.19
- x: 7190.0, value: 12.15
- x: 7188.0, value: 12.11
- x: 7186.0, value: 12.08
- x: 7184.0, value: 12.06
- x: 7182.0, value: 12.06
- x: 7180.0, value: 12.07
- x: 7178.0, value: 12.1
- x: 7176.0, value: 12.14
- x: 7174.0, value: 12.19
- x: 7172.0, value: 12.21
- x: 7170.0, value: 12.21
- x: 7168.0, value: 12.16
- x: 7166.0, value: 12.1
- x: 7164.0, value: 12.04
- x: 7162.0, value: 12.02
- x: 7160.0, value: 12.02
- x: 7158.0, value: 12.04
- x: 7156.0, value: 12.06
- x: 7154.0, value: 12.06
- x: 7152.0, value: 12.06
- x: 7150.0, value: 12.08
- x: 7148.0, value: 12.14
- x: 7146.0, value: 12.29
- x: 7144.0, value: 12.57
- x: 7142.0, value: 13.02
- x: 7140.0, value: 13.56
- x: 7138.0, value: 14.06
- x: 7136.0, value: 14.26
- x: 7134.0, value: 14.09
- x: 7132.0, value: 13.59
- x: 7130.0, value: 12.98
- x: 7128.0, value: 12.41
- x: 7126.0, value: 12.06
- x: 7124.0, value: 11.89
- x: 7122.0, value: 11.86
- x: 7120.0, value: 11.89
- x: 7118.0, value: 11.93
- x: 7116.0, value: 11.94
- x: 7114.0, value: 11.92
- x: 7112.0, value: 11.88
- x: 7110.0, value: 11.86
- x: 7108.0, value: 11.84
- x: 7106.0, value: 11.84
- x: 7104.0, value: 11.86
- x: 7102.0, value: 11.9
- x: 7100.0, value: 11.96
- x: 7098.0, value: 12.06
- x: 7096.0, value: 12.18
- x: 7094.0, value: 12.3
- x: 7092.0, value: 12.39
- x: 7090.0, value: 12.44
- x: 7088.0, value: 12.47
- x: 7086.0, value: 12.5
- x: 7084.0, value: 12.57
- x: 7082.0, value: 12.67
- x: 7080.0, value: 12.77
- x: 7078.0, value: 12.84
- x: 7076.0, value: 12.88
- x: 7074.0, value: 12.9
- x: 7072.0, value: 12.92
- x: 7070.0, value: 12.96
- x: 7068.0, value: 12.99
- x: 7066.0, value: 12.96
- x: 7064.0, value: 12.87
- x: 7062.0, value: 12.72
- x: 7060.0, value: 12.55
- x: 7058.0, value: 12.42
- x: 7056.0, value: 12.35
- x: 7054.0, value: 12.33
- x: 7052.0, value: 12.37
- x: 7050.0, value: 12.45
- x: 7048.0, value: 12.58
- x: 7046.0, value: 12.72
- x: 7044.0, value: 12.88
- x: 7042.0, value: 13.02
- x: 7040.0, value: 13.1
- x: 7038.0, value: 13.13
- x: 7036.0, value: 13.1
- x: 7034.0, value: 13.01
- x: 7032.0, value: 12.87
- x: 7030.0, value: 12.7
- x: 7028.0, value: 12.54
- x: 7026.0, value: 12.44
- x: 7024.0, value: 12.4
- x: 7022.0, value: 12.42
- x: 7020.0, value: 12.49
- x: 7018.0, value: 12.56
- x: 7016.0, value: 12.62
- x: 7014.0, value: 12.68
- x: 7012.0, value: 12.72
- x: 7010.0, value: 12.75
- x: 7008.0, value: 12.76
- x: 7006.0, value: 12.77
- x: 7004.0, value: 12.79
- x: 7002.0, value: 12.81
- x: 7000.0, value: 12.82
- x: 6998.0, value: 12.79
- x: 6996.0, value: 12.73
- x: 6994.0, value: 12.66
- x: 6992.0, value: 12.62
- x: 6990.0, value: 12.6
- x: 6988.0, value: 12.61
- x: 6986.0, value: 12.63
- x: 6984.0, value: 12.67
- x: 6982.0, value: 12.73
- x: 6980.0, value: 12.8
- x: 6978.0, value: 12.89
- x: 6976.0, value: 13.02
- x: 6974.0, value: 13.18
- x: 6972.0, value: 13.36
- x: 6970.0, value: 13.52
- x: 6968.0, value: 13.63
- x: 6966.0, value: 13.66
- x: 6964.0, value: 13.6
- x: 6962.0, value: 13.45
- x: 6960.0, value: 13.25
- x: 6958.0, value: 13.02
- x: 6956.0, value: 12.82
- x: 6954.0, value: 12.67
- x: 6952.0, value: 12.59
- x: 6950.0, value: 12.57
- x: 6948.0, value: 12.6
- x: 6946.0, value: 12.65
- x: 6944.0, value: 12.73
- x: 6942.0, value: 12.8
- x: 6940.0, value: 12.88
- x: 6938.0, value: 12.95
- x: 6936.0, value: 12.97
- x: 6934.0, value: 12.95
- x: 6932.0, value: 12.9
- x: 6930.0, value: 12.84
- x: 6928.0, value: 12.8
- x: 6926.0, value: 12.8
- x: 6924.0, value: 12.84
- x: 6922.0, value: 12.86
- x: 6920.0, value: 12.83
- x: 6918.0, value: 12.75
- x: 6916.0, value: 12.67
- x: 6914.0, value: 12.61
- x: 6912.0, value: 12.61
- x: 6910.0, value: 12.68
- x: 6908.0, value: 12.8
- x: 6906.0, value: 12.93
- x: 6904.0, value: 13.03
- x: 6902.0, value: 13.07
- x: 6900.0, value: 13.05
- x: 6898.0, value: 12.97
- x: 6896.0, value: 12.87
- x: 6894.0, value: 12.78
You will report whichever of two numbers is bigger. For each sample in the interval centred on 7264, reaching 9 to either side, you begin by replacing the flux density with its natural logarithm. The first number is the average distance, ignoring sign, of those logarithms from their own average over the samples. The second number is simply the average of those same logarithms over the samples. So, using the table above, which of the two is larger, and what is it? 2.52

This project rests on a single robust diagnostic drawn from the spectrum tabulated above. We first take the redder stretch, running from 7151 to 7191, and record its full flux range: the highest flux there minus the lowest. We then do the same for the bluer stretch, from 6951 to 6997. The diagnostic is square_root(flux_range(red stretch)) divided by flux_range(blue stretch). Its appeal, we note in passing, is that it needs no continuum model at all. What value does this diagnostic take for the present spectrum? 0.41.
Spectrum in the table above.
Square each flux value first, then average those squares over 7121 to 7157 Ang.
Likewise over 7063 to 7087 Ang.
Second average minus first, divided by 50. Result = 0.04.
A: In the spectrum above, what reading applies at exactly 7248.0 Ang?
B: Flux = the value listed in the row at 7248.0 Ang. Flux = 12.21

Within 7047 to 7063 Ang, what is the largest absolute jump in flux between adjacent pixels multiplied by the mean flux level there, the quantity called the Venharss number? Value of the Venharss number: 2.1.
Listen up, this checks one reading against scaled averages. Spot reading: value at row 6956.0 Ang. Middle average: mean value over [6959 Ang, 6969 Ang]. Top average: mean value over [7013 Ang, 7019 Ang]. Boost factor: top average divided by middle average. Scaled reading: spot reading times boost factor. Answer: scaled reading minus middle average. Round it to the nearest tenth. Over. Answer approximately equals -1.5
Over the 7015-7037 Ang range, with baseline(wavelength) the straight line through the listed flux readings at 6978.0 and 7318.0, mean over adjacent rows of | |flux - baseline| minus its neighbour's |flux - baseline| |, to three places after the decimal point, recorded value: 0.084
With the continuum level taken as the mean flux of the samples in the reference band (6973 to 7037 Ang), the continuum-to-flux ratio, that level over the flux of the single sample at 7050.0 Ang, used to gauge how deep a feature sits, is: 1.02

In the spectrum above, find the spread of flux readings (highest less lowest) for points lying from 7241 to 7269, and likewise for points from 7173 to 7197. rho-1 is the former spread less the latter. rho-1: 0.21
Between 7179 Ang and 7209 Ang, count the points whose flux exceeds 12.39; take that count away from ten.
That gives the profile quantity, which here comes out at 10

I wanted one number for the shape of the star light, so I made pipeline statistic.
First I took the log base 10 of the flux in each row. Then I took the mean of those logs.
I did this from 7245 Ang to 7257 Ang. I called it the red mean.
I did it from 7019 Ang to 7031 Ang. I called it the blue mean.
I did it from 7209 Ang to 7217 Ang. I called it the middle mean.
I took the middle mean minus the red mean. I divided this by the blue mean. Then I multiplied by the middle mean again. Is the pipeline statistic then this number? -0.013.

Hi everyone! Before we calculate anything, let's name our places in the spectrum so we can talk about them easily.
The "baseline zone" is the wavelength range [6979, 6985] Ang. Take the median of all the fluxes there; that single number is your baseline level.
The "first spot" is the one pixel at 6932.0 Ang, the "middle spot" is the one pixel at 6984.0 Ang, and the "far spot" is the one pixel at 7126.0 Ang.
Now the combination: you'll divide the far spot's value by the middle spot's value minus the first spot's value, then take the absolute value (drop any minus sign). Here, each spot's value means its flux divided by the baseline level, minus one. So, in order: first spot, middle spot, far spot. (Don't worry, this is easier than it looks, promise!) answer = 2.9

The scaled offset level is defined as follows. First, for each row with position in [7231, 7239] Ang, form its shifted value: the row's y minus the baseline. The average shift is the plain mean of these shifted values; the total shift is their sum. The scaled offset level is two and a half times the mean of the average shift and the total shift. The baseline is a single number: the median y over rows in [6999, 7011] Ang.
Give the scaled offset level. -0.4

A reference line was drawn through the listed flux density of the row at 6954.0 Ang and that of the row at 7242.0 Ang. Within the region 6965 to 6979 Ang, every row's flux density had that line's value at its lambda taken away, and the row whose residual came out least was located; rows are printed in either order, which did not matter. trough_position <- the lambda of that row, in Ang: 6978.0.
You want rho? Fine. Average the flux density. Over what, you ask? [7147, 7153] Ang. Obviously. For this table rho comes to 12.1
